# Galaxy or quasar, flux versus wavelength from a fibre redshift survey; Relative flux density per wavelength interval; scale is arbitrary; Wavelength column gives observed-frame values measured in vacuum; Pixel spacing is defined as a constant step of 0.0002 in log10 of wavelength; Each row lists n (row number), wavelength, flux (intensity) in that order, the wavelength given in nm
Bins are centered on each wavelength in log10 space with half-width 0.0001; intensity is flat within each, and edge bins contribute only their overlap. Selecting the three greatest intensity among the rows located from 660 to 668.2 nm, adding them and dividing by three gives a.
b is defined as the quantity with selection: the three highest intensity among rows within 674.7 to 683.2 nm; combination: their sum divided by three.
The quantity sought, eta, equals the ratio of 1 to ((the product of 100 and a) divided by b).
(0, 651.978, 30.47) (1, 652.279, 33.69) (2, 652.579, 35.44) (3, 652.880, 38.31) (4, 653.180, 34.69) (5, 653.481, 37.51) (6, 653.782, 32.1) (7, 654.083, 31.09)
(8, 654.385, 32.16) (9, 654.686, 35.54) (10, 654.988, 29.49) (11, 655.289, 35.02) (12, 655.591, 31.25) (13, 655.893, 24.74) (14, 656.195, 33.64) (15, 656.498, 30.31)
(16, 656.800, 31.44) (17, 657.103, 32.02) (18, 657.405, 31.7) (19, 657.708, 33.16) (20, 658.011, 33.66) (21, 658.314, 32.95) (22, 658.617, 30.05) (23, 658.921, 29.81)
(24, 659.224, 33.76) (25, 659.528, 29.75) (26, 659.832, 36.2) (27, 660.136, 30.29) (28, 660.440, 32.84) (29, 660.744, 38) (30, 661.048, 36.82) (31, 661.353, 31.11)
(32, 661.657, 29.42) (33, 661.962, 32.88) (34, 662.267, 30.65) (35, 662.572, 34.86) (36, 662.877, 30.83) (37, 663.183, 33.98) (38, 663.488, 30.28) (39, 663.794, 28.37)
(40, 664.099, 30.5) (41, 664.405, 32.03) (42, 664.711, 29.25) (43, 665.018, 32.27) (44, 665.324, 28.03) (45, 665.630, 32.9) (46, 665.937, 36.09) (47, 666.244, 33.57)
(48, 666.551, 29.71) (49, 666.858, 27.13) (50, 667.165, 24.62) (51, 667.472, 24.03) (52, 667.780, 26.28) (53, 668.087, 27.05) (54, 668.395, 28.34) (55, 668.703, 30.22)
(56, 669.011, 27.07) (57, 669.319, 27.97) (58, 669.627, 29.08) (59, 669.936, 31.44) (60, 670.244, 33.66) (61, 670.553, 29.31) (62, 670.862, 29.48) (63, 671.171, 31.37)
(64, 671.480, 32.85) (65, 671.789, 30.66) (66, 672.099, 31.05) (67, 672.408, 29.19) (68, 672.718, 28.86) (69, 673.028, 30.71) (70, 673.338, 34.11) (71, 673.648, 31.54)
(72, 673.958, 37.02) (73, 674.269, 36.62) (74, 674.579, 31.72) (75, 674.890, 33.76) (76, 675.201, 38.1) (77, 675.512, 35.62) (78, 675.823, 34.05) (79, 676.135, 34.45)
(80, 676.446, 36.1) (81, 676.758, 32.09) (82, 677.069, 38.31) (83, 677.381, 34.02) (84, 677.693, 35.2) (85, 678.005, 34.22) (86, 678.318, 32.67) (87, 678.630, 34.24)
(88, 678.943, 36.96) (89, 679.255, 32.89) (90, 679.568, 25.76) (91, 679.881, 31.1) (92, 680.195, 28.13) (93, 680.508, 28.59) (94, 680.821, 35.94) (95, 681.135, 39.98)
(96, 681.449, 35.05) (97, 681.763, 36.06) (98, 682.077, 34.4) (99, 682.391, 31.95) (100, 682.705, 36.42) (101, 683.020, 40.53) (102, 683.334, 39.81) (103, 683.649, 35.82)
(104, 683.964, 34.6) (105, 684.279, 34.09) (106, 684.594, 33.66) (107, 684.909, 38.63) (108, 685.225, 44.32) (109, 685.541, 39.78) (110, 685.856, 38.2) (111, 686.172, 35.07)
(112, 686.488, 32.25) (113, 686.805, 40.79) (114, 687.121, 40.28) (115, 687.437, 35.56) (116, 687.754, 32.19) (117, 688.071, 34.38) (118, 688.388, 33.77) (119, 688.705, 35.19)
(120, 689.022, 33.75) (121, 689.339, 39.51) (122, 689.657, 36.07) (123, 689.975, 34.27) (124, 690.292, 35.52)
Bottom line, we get 0.0107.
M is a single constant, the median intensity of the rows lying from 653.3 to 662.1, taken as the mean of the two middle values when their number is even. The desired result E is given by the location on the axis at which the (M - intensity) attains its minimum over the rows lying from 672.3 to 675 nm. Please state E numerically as 673.958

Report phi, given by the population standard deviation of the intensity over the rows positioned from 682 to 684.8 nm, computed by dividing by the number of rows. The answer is 2.7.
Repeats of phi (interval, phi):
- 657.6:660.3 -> 2.2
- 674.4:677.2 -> 2.2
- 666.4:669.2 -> 2.0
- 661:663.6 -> 2.3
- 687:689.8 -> 2.5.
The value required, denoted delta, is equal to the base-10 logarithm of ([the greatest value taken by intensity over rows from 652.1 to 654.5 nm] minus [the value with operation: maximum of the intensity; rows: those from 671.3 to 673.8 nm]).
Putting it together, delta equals 0.62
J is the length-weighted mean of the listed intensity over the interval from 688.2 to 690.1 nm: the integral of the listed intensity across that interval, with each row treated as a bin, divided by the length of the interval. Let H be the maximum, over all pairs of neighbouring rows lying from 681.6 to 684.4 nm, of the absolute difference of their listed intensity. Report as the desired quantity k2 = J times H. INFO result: 158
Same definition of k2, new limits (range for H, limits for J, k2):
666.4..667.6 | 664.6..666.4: 83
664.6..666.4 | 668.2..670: 140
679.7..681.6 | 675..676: 263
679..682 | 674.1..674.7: 253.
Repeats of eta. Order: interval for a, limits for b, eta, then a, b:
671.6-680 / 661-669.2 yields 0.0095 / 37.81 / 36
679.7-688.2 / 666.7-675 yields 0.0086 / 41.88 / 36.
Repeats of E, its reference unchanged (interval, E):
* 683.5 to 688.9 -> 685.225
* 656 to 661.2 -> 660.744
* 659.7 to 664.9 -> 660.744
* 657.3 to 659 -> 658.011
